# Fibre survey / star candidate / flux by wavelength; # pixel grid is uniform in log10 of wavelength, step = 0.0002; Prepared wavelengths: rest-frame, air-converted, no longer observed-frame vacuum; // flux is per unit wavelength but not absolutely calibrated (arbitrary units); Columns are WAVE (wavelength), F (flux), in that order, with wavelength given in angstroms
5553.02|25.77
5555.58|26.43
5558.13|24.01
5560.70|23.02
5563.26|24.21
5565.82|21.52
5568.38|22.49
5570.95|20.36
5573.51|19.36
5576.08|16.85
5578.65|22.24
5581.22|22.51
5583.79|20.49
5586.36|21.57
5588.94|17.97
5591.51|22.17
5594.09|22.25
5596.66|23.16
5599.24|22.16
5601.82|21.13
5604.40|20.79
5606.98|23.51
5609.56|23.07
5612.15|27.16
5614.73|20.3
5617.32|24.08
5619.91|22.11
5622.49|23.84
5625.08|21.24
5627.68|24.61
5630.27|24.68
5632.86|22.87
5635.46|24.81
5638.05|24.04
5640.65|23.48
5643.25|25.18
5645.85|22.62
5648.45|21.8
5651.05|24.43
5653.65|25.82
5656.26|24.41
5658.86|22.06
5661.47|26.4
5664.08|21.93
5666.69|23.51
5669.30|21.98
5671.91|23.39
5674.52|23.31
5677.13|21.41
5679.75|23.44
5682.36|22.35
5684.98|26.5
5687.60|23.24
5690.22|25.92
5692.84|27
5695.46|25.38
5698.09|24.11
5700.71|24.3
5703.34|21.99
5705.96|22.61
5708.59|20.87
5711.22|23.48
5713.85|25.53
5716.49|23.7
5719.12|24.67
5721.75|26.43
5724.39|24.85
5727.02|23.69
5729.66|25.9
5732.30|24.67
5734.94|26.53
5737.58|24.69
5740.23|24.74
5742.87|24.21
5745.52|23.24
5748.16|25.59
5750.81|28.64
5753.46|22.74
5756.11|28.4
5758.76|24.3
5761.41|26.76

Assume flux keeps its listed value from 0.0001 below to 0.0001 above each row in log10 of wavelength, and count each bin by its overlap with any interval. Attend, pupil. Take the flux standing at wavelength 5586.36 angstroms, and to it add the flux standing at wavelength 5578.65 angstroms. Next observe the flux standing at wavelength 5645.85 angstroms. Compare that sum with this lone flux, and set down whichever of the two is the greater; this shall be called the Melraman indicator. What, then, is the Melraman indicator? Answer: 44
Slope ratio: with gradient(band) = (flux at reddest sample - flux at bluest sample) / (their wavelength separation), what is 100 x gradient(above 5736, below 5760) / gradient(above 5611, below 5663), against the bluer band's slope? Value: 119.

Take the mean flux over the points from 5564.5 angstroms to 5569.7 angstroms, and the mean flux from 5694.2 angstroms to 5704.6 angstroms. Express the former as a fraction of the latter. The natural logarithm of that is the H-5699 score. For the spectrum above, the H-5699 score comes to -0.08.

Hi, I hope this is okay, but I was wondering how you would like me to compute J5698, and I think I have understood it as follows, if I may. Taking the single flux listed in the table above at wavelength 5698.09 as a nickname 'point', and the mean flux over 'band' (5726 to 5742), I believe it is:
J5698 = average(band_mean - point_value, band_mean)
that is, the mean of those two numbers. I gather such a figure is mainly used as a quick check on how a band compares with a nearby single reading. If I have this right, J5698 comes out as 13.0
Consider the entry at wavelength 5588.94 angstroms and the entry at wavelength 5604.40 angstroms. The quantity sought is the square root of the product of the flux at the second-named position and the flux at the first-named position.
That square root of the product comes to 19.3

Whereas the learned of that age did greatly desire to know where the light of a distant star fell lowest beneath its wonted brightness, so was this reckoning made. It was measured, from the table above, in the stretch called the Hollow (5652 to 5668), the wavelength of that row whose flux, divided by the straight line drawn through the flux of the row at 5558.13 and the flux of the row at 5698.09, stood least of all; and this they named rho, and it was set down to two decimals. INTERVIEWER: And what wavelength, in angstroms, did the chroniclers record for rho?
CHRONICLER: 5664.08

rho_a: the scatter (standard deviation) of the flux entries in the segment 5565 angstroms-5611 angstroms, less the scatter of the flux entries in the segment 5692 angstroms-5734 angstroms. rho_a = 0.17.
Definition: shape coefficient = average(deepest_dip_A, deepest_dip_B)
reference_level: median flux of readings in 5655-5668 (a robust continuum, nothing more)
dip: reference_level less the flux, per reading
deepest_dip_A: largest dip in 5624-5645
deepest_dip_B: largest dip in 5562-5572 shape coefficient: 2.7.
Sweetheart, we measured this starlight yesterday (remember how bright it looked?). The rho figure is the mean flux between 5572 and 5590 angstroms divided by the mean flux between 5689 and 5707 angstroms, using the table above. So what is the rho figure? 0.82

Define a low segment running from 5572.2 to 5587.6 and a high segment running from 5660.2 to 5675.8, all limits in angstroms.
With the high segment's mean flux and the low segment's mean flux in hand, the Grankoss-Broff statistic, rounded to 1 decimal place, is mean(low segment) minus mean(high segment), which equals -2.9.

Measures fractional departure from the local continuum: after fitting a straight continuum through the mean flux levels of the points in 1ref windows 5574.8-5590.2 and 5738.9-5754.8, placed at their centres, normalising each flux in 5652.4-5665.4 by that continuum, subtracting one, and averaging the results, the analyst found 0.077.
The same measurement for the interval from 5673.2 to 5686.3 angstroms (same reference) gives 0.018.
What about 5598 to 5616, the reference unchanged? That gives 0.078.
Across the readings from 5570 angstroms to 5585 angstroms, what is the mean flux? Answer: 20.3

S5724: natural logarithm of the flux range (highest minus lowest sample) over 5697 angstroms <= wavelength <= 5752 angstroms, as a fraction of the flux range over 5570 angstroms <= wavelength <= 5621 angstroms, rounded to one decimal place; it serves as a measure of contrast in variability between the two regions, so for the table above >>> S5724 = -0.3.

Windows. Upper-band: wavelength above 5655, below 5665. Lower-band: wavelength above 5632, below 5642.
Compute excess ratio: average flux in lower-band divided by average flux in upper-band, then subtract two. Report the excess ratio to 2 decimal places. -1.00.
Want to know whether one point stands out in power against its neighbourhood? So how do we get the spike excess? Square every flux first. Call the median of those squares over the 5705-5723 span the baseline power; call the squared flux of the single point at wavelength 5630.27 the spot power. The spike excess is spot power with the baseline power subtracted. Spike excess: 47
